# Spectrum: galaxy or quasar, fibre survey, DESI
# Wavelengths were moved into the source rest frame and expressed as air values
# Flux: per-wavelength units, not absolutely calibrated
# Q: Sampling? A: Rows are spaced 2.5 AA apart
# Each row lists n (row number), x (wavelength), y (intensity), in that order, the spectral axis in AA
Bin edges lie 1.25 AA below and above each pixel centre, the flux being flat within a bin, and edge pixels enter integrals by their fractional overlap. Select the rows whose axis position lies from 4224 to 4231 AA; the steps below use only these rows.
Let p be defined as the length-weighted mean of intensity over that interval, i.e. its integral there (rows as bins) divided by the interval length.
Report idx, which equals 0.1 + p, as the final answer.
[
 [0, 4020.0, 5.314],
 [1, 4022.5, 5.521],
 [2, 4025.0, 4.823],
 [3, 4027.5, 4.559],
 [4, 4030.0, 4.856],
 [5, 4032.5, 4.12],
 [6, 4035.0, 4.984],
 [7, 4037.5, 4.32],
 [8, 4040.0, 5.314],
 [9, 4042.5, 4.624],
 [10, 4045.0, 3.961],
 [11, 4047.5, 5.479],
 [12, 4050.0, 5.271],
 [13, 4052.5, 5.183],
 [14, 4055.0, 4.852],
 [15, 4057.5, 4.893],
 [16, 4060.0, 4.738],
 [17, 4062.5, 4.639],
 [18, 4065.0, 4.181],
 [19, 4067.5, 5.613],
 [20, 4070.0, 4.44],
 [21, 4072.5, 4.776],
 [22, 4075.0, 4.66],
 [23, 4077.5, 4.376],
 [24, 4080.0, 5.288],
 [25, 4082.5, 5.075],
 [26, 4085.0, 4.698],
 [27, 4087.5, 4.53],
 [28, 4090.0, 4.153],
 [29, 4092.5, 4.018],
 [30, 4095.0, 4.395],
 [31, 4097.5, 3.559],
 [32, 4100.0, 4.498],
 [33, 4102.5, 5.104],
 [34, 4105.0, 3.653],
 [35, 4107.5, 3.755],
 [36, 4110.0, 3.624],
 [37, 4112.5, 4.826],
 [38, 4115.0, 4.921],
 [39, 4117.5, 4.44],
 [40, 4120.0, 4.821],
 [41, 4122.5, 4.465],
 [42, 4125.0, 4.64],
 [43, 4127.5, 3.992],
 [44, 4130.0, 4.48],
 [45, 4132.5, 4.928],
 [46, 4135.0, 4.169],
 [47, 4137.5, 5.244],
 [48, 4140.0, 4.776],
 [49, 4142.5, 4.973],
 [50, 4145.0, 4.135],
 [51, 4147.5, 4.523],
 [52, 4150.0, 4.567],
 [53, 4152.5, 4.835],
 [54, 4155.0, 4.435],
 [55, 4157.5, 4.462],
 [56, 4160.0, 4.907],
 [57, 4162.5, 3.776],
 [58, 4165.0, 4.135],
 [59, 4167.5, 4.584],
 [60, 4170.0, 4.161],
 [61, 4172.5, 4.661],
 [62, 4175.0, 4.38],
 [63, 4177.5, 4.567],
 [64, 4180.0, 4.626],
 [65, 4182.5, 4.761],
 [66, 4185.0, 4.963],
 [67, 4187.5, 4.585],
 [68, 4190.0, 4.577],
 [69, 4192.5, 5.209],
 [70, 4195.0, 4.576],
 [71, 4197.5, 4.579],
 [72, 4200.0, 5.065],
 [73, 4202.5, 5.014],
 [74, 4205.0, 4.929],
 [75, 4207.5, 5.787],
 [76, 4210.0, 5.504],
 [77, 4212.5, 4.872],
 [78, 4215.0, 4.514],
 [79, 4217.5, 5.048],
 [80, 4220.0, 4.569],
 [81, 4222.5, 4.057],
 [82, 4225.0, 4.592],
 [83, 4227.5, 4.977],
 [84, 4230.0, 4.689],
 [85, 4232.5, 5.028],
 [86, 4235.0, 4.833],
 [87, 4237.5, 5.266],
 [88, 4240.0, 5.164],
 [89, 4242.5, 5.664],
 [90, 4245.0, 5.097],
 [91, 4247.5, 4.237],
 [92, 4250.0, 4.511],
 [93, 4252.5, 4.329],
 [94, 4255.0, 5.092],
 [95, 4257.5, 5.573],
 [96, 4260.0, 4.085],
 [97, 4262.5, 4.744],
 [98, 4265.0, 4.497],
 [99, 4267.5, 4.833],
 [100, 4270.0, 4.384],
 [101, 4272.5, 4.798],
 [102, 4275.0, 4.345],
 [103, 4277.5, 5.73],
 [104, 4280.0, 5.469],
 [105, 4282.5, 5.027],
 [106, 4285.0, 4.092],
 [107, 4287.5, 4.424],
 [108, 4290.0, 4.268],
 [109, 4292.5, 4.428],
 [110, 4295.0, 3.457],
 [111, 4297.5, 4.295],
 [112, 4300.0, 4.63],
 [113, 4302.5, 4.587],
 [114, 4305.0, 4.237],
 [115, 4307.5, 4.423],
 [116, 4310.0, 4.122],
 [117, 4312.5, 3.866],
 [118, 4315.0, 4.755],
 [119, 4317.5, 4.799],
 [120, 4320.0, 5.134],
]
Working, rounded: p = 4.76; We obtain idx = 4.9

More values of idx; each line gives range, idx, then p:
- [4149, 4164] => 4.6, 4.49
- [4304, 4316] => 4.4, 4.27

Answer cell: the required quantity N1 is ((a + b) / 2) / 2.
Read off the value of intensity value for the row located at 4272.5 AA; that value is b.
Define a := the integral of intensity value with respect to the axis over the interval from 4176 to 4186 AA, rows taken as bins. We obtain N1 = 13.0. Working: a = 47.1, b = 4.798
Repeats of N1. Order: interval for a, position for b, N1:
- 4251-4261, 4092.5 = 13.0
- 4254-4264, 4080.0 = 13.5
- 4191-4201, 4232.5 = 13.4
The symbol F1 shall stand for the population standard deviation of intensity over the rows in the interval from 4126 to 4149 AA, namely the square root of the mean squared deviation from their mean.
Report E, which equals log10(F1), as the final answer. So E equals -0.39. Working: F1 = 0.41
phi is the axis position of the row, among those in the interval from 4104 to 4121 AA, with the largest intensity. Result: 4115.0 AA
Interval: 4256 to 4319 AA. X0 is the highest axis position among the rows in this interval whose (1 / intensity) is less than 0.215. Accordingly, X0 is 4317.5 AA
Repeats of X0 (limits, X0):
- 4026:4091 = 4085.0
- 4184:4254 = 4245.0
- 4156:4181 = 4172.5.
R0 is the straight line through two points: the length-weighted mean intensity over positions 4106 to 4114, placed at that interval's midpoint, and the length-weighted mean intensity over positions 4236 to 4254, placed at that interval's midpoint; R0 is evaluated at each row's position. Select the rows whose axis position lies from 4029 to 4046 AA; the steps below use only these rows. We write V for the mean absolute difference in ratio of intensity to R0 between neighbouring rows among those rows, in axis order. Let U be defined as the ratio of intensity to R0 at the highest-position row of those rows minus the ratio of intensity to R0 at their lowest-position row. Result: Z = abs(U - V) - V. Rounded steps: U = -0.28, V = 0.213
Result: 0.28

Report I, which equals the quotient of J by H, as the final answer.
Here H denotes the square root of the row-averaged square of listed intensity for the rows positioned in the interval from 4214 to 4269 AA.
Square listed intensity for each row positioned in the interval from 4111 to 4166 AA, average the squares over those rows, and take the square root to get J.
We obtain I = 0.95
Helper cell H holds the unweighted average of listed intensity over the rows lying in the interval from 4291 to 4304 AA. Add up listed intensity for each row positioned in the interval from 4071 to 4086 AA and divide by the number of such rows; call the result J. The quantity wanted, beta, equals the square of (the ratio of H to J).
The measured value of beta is 0.8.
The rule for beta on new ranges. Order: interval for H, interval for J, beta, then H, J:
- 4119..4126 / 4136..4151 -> 1.0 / 4.64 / 4.70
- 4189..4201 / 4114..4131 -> 1.1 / 4.80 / 4.54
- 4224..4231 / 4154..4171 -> 1.2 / 4.75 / 4.35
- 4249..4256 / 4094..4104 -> 1.1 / 4.64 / 4.39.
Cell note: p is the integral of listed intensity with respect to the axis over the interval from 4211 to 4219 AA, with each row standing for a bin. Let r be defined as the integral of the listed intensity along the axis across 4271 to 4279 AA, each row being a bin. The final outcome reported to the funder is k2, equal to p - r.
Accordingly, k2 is -1.0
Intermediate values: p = 39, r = 40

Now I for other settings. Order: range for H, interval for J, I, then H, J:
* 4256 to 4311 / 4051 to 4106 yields 1.01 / 4.59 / 4.63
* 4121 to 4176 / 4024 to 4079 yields 1.06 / 4.52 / 4.78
